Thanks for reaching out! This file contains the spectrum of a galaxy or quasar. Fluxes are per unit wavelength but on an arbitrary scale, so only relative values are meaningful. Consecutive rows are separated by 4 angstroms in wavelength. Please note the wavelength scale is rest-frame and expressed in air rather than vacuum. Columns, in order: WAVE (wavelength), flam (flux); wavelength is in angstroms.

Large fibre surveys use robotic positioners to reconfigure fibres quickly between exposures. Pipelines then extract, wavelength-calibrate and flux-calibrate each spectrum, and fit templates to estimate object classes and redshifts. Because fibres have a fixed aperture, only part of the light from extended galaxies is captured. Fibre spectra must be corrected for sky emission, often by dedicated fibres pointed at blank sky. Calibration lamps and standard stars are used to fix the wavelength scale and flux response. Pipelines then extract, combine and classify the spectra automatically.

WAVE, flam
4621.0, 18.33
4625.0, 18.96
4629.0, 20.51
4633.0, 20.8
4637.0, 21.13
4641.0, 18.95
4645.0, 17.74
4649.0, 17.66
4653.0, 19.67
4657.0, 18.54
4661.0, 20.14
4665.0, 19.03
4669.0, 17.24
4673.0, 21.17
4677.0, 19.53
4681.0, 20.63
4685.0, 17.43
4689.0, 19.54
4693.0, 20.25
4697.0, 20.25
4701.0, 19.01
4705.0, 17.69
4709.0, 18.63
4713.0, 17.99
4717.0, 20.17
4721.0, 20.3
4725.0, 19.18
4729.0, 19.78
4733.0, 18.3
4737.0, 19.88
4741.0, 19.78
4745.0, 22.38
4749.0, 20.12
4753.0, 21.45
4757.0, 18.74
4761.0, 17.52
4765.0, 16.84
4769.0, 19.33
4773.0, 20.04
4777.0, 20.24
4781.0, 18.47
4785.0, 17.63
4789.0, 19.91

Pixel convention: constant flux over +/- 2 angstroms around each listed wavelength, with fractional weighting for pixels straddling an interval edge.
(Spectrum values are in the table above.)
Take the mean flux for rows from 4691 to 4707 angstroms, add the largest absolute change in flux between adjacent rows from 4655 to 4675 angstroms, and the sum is 23.2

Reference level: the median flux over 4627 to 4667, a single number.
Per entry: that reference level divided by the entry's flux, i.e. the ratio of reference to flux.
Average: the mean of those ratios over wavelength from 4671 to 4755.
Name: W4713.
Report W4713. 0.99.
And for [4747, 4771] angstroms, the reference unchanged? 1.03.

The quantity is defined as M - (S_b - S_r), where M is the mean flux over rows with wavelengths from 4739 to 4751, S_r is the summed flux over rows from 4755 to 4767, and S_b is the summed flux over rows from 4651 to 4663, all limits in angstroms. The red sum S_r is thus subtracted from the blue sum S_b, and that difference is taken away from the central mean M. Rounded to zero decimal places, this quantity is 16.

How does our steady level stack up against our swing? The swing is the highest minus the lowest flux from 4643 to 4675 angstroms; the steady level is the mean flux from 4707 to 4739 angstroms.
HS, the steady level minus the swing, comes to 15.3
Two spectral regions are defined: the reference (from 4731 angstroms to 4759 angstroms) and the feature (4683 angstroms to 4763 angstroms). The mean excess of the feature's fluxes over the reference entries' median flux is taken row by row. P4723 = -0.5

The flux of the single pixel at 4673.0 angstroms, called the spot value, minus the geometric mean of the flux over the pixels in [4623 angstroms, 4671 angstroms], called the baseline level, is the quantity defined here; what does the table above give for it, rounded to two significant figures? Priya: 2.0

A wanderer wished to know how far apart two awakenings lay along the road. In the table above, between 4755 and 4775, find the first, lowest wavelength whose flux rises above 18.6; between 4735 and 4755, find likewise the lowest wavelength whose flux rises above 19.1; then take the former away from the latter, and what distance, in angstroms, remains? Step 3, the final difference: -20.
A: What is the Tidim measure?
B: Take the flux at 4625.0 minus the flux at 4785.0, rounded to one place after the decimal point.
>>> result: 1.3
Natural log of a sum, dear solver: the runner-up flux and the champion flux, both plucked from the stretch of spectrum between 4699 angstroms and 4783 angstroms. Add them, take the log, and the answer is 3.78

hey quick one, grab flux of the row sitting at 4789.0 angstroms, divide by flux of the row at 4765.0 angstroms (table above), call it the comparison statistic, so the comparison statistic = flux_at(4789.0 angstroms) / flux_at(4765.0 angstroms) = 1.18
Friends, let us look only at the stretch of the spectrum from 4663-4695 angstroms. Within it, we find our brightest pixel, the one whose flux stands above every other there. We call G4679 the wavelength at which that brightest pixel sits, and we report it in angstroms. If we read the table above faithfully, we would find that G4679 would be 4673.0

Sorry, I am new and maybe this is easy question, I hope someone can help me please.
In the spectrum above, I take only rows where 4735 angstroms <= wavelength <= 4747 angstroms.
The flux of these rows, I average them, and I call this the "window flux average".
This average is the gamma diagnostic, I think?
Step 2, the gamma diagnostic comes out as 20.7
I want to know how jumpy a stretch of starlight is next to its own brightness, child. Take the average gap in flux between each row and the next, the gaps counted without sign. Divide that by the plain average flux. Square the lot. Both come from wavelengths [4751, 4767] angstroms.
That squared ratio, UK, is 0.0068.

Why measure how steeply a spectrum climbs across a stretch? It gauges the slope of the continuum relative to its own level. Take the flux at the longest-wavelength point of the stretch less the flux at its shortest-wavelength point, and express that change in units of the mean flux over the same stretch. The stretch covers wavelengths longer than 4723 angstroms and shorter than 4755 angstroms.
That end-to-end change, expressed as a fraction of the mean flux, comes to 0.11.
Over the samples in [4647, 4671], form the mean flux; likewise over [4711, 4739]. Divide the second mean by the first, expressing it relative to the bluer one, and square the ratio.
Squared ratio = 1.07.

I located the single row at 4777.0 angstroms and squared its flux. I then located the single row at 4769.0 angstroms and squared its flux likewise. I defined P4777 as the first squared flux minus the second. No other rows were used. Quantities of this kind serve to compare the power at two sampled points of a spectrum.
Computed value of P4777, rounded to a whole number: 36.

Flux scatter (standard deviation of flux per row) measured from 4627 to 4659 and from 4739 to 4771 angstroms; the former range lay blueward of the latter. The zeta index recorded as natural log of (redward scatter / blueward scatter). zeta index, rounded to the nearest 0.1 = 0.3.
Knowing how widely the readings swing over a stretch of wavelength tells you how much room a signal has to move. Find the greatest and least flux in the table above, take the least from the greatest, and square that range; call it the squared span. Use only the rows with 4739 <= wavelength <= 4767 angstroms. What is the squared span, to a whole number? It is 31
